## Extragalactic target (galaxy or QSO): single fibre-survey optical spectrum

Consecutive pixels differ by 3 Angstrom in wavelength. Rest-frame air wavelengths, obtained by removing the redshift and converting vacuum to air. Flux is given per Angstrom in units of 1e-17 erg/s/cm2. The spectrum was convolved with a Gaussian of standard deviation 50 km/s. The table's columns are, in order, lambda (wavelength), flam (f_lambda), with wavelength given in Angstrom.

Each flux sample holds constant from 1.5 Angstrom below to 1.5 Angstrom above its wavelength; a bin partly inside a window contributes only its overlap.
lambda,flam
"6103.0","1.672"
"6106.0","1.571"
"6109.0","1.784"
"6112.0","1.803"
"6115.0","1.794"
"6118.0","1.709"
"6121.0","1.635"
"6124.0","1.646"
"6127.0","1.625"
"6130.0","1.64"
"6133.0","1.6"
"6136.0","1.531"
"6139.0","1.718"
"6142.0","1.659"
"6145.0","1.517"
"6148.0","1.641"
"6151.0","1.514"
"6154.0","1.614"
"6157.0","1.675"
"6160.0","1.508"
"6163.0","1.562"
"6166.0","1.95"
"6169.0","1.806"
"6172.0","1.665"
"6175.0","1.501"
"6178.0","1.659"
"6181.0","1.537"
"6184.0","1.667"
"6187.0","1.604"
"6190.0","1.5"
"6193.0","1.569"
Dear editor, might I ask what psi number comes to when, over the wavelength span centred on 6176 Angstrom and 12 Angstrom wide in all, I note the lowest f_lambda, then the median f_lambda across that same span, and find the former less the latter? -0.097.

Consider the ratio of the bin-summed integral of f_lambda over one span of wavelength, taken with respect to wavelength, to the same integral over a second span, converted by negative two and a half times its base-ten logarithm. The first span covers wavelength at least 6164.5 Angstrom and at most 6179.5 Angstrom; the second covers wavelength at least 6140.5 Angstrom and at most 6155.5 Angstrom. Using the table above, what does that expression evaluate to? -0.08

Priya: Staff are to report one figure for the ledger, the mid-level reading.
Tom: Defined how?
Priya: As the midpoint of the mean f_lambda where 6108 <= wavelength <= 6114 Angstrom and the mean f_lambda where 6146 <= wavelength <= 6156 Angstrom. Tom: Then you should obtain 1.692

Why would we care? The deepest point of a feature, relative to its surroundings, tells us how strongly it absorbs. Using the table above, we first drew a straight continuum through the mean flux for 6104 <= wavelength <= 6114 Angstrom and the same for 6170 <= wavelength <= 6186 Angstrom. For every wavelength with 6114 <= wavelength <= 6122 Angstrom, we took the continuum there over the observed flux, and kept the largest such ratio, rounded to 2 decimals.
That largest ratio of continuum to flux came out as 1.04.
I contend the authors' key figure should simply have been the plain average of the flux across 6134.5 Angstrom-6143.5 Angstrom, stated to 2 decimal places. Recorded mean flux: 1.64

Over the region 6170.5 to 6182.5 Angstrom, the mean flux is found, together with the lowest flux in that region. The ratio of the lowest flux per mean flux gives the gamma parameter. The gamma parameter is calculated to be 0.944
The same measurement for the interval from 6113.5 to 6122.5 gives 0.955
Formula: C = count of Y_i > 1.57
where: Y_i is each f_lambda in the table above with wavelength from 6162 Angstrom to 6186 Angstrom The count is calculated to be 5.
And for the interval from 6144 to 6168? 4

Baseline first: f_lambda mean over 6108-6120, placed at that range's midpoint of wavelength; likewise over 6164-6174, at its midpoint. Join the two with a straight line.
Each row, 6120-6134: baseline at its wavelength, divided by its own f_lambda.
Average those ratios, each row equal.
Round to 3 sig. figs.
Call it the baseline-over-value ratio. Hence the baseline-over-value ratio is 1.09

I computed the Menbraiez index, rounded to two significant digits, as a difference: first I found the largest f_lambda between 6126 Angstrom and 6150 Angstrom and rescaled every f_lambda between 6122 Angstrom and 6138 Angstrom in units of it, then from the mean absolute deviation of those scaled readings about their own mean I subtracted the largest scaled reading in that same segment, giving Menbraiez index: -0.94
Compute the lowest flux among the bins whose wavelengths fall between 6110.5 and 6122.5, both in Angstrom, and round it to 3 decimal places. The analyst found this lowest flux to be 1.635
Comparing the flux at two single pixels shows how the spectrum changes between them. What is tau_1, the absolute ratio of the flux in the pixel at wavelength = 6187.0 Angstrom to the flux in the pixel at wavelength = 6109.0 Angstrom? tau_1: 0.90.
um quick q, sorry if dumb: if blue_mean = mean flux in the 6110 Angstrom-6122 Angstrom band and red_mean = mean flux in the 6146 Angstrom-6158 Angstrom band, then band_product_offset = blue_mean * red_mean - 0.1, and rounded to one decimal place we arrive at 2.7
